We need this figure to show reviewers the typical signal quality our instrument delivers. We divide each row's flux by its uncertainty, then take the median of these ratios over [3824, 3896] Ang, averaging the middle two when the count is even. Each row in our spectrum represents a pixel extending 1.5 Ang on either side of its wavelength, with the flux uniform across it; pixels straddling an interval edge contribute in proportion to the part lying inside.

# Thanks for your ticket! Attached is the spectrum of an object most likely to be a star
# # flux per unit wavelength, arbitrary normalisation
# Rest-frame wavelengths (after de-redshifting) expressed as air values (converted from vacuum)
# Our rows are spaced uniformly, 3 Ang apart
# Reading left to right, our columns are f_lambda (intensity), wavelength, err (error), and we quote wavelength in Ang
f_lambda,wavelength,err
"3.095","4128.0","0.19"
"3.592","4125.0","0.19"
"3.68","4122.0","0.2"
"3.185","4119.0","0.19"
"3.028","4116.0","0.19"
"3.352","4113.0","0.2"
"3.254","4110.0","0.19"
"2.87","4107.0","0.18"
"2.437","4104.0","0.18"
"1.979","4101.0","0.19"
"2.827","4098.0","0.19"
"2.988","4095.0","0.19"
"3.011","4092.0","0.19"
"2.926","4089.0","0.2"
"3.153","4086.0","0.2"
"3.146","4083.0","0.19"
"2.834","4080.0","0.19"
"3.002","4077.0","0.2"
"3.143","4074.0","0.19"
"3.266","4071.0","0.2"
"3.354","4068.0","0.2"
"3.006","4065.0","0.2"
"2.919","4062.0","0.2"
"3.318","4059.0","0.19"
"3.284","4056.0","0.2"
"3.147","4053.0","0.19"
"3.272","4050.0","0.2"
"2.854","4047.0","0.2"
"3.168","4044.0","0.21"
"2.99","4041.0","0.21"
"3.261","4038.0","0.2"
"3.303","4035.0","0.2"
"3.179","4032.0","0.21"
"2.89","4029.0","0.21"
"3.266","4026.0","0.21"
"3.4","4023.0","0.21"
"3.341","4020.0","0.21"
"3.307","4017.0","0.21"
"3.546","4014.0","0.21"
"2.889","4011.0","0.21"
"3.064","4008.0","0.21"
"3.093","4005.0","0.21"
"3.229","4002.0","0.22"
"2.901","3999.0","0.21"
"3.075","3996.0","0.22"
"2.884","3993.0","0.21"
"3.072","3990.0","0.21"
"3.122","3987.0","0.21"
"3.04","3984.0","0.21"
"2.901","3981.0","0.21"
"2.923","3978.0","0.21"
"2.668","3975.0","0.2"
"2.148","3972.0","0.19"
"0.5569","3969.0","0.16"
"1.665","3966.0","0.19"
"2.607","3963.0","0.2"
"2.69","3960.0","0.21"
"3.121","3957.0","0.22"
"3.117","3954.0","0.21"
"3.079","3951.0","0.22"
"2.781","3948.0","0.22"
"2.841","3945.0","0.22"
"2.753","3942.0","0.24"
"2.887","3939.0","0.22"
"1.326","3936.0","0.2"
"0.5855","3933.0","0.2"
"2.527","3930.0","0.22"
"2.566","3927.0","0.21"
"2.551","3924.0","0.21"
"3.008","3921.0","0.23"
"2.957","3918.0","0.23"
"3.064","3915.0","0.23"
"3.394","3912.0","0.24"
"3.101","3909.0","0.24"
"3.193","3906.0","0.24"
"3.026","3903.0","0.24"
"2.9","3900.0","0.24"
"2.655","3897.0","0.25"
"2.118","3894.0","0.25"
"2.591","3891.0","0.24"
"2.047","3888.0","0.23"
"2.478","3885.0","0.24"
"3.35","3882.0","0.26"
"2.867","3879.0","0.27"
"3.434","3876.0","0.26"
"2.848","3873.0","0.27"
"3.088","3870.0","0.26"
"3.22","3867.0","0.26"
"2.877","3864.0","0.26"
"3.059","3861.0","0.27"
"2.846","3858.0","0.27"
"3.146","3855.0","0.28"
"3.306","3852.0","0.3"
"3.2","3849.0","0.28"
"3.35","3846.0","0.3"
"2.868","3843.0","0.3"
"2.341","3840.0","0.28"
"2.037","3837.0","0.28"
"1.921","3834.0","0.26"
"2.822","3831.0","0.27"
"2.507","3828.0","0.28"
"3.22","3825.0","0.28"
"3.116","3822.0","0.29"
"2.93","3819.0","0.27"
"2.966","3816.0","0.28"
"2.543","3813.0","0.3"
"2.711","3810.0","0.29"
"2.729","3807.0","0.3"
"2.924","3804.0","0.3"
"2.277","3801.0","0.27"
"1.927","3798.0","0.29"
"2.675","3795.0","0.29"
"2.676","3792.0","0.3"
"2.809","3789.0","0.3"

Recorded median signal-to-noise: 11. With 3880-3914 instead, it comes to 12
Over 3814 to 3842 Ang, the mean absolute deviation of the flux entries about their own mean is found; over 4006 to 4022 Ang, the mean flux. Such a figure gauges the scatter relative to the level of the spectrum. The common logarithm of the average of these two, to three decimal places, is 0.259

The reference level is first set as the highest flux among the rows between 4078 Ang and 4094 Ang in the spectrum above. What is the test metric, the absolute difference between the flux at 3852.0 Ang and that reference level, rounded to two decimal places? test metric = 0.15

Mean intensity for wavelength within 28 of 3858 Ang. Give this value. 2.90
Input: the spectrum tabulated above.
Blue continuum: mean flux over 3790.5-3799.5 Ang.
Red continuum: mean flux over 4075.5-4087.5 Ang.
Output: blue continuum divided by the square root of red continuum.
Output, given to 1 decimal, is 1.4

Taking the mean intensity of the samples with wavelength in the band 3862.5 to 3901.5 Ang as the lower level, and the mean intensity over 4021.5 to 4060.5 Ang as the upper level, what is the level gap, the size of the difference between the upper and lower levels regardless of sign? 0.37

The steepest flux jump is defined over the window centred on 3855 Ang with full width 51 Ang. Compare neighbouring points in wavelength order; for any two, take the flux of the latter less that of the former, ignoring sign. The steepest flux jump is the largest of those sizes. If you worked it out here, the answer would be 0.90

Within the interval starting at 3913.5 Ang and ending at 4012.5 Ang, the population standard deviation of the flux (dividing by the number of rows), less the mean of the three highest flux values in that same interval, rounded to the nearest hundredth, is -2.49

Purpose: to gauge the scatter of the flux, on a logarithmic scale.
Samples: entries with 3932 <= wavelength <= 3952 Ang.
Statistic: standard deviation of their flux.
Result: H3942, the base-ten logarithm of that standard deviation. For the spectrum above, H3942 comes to 0.0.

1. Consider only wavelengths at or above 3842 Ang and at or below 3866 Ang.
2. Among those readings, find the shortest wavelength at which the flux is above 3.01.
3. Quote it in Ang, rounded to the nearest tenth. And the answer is 3846.0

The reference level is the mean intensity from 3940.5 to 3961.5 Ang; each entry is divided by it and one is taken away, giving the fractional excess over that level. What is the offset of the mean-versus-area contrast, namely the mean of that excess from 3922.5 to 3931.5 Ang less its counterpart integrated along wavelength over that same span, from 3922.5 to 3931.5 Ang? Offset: 1.0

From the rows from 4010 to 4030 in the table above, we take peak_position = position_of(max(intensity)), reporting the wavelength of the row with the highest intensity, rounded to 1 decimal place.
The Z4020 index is 4014.0 Ang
